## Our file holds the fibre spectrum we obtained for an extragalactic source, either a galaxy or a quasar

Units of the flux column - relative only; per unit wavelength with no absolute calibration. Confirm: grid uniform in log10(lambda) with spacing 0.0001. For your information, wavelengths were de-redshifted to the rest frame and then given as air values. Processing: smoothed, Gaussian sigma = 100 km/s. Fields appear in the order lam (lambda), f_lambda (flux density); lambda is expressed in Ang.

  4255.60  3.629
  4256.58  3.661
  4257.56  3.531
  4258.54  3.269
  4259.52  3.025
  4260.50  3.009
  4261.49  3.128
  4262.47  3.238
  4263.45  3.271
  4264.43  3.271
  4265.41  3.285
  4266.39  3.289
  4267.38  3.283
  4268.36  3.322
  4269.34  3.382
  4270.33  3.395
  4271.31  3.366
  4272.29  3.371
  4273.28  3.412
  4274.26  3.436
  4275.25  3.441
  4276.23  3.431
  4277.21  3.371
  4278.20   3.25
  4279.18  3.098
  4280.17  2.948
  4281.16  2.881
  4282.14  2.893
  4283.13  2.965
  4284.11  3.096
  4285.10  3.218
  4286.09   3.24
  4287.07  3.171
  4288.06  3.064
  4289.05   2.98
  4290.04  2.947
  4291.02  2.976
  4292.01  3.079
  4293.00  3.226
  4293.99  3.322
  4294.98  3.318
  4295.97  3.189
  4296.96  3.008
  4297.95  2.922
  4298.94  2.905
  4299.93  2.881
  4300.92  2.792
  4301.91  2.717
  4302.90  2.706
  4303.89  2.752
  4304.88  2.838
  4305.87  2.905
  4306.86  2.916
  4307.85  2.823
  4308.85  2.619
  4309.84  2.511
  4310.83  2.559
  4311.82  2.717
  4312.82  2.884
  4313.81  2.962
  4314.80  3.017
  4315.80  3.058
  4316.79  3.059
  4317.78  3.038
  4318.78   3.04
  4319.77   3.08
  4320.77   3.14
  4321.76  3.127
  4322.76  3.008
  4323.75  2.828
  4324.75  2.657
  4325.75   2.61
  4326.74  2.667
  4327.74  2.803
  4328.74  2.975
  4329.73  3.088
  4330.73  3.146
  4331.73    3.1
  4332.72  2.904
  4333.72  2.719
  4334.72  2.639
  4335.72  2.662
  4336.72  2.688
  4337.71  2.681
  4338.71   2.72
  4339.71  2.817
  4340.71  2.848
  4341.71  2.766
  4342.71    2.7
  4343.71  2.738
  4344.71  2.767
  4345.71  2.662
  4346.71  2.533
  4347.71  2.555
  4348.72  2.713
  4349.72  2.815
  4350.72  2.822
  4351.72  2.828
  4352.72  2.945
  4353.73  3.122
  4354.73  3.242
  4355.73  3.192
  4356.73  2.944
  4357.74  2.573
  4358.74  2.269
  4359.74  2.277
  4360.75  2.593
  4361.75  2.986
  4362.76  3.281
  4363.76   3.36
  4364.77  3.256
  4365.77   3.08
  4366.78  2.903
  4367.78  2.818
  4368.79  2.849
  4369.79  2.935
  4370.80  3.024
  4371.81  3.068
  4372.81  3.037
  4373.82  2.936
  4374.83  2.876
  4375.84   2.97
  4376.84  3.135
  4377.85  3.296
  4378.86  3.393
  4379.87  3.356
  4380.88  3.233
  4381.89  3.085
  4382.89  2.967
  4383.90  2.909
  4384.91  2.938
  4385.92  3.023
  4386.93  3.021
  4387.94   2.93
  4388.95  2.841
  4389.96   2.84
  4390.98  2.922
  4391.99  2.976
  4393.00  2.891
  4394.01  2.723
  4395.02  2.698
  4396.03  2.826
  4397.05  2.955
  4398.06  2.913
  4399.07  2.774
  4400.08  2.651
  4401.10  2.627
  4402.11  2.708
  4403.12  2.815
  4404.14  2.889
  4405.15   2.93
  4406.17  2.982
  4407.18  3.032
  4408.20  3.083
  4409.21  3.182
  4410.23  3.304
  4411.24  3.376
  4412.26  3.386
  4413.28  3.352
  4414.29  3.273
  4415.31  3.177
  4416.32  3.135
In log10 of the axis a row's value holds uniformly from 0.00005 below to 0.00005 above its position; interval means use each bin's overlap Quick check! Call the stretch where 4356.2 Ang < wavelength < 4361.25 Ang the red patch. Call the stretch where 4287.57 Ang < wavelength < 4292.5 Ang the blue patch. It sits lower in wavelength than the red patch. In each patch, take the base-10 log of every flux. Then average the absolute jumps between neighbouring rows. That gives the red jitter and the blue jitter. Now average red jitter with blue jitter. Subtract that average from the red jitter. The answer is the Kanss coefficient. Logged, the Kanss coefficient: 0.017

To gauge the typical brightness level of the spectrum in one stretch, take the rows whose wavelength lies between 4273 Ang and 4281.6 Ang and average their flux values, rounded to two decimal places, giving 3.25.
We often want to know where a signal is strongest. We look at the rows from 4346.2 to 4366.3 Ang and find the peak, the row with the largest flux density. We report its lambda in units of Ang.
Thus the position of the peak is 4363.76 Ang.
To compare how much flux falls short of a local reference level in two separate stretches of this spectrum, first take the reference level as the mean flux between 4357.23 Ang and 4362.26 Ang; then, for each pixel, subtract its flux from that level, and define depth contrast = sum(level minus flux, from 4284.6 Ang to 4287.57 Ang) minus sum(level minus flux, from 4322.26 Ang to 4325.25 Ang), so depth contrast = -1.1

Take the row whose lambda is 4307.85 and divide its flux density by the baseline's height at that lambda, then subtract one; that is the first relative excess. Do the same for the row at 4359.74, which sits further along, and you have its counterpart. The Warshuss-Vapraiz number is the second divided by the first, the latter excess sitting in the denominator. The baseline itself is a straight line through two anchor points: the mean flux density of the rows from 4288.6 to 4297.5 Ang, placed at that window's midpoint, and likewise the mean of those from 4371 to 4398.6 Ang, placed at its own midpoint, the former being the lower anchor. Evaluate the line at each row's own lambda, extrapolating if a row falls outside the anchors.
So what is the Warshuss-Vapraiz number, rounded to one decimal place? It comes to 2.8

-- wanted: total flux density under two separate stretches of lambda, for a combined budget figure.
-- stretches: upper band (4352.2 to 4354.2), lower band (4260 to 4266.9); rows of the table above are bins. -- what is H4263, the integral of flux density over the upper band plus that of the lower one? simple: 28.2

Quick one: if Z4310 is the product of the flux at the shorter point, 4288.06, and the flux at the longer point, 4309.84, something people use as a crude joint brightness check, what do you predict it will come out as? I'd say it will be 7.69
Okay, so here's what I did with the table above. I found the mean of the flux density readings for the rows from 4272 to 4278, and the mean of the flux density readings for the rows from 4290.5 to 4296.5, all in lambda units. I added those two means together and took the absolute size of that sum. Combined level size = 6.6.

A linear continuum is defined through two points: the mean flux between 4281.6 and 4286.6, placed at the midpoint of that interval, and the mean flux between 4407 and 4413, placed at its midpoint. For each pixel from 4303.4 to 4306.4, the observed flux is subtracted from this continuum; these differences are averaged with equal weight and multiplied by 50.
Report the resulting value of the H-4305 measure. 14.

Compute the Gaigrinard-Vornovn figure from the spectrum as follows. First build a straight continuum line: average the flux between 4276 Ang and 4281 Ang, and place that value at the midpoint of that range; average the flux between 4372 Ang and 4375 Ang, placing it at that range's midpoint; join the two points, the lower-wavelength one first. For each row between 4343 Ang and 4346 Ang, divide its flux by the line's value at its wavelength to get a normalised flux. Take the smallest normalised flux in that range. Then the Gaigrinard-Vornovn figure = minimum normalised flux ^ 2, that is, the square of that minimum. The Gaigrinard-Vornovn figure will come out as 0.77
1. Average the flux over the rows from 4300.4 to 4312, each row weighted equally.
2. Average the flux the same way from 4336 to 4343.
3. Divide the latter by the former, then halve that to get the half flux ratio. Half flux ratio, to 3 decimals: 0.501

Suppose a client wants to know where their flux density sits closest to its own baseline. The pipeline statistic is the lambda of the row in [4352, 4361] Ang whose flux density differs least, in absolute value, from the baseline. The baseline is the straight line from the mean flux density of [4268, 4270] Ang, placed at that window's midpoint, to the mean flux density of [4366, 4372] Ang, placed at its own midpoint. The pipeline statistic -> 4356.73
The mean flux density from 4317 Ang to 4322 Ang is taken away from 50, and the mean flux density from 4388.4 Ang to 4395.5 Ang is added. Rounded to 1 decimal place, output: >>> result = 49.8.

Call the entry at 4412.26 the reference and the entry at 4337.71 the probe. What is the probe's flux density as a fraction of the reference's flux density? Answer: 0.79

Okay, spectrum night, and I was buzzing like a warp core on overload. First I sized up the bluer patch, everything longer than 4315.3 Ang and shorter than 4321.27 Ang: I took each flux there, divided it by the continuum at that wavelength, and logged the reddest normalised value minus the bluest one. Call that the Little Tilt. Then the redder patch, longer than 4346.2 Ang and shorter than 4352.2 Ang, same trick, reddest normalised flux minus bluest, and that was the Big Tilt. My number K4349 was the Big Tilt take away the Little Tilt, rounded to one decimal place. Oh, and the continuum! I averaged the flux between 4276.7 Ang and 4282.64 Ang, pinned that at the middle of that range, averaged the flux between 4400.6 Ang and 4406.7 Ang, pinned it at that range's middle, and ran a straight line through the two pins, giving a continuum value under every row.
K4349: 0.1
